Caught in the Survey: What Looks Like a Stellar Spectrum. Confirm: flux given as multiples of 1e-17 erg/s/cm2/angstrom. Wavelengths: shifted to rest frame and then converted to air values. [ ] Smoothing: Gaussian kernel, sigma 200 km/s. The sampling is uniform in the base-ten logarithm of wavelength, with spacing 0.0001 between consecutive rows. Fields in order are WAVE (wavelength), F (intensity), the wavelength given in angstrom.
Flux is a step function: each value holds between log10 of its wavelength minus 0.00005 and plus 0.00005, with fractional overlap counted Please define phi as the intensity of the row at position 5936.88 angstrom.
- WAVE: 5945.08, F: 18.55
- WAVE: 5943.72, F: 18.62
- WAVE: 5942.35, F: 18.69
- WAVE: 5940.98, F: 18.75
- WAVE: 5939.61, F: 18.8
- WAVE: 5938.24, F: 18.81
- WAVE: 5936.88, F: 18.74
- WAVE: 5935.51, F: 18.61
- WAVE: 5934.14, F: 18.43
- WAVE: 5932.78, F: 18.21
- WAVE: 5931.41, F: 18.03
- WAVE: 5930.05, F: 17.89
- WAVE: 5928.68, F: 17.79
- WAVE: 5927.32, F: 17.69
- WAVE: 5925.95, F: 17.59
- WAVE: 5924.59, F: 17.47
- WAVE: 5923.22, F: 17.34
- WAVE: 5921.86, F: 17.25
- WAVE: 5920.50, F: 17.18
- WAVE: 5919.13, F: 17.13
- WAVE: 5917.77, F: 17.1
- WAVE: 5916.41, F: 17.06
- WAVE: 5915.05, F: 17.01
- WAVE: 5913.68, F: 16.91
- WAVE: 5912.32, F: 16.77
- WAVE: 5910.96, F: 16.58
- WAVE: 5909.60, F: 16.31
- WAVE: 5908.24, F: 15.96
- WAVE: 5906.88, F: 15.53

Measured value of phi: 18.74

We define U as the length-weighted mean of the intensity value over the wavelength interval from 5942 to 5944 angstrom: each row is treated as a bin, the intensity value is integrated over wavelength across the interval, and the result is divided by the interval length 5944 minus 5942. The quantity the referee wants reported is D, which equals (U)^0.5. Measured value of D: 4.32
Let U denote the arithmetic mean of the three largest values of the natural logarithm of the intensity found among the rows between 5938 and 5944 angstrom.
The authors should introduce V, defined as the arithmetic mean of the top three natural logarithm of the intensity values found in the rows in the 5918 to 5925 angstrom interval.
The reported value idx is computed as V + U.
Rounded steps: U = 2.93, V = 2.85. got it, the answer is 5.79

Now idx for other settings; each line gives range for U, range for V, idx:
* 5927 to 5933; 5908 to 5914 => 5.71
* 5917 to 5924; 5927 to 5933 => 5.74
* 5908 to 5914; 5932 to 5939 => 5.75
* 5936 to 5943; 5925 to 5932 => 5.82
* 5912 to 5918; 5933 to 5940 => 5.77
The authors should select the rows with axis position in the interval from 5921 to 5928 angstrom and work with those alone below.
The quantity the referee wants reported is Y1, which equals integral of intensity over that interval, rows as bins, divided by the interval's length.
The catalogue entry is 17.5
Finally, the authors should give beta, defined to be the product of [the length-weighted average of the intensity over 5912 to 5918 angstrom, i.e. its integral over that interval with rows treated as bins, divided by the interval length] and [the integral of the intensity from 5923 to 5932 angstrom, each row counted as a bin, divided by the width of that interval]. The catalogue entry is 300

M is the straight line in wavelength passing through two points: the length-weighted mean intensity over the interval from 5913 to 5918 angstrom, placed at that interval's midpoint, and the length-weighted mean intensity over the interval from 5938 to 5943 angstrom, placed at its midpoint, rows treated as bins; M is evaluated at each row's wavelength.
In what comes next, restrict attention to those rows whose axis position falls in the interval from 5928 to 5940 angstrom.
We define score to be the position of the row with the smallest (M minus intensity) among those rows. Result 5936.88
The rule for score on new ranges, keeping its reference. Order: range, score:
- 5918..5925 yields 5919.13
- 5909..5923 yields 5915.05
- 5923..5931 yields 5930.05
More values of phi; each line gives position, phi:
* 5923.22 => 17.34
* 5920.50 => 17.18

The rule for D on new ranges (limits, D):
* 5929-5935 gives 4.26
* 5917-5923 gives 4.15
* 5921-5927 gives 4.17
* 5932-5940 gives 4.31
